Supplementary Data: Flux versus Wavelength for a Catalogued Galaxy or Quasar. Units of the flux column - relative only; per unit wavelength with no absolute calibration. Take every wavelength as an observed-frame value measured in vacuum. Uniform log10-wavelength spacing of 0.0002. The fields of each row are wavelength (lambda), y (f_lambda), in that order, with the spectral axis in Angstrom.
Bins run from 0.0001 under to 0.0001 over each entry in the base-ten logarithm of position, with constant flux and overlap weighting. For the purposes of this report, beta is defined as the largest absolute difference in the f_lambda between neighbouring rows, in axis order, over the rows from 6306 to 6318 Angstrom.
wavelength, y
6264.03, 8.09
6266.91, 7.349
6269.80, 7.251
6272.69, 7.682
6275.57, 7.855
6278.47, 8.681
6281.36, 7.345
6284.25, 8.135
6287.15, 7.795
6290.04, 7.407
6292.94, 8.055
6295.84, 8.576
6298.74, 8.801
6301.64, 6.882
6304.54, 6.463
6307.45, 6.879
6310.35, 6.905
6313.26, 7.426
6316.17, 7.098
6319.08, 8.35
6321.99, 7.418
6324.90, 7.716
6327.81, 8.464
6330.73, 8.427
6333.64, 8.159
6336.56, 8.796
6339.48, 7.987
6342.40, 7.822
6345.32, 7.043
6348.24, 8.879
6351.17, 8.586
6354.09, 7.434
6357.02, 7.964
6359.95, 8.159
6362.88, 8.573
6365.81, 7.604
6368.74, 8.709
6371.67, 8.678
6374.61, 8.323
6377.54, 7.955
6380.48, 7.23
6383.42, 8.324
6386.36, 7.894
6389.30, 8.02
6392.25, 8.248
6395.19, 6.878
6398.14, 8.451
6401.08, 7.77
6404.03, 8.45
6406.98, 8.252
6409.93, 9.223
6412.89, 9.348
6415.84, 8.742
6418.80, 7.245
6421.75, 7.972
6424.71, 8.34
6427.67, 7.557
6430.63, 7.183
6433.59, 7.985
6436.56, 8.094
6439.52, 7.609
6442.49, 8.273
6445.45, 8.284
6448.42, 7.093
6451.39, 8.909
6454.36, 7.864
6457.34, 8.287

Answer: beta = 0.5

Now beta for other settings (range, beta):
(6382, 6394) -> 0.4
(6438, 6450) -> 1.2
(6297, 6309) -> 1.9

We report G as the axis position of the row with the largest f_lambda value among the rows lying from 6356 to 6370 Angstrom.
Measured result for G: 6368.74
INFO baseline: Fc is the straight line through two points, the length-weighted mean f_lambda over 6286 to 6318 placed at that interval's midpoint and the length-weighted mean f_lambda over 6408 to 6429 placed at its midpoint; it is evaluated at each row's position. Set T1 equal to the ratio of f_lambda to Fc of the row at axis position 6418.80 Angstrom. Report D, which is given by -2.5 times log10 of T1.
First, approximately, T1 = 0.87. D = 0.15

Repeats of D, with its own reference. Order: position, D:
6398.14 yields -0.03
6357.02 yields -0.01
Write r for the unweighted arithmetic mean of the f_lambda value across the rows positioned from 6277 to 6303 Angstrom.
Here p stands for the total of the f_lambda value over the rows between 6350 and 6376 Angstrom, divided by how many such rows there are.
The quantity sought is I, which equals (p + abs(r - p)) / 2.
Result 4.24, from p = 8.23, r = 7.96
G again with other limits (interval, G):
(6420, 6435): 6424.71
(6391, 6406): 6398.14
